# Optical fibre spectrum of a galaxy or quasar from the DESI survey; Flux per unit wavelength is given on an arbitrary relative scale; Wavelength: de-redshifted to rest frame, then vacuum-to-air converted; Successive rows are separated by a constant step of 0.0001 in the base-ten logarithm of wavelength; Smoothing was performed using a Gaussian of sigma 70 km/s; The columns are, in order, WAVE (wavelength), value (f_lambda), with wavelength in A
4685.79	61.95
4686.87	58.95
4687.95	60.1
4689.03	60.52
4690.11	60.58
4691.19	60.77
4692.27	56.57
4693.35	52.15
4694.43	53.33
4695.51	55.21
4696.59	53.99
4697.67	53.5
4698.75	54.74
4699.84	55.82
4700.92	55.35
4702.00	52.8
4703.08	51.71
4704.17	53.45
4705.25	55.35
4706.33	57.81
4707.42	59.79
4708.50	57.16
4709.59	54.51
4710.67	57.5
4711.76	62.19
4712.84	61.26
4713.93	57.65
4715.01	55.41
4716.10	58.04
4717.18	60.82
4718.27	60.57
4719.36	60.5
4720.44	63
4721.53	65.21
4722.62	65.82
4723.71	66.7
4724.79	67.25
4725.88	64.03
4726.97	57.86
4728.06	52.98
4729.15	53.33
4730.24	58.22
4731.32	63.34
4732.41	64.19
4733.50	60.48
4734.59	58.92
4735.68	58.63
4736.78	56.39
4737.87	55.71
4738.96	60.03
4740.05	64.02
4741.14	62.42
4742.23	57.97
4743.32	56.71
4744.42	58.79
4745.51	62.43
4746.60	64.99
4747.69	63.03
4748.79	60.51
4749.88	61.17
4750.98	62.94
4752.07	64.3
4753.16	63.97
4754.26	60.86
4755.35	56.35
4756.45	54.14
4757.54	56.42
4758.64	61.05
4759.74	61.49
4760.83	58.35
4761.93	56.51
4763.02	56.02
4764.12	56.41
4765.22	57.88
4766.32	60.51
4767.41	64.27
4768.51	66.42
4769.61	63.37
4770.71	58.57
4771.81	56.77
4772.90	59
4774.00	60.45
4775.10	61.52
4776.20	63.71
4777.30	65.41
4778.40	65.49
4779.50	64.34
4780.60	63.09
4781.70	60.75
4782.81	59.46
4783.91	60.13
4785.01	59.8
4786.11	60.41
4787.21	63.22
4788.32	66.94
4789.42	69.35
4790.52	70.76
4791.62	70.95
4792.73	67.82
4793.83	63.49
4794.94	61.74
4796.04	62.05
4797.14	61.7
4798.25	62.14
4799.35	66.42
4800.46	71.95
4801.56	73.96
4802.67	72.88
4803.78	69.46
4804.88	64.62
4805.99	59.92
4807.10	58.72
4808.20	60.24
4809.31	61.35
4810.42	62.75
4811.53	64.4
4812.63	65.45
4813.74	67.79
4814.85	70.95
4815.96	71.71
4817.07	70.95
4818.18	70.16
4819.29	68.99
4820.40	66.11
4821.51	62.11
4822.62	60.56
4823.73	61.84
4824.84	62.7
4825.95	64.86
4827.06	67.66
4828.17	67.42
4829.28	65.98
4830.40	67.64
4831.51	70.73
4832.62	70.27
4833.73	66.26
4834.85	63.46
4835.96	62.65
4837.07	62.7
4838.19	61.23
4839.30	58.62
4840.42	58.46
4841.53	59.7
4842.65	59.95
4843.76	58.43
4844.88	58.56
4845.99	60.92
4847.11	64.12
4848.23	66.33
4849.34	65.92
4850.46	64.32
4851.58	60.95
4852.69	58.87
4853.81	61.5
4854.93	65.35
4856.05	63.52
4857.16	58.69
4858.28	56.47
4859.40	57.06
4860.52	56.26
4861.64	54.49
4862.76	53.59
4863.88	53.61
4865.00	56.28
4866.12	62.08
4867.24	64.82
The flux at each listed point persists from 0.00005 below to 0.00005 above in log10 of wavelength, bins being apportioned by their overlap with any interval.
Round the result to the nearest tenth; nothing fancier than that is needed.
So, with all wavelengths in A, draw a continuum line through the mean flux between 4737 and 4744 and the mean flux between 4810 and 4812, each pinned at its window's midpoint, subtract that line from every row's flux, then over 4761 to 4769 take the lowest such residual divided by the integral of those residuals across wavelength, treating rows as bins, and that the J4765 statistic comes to 0.5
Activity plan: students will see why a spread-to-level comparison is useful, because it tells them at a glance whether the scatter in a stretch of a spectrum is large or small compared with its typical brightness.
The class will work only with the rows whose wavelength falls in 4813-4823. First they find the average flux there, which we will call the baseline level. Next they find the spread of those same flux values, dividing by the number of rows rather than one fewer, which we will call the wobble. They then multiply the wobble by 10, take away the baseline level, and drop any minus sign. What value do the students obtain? 30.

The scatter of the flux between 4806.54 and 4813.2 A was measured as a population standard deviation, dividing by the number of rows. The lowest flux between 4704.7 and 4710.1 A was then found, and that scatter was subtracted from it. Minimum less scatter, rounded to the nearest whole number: 52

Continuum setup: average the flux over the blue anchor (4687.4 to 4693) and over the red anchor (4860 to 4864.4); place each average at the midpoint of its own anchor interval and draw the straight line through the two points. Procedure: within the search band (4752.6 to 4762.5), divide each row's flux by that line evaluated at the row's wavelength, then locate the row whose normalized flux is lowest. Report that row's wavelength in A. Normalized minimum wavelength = 4756.45 A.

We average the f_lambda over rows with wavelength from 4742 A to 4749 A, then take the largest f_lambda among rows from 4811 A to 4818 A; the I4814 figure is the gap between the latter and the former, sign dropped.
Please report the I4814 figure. 11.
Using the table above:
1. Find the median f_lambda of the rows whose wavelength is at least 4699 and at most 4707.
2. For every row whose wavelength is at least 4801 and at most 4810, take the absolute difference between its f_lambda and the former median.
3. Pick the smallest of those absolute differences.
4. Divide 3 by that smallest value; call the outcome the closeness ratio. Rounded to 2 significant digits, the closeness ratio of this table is 0.89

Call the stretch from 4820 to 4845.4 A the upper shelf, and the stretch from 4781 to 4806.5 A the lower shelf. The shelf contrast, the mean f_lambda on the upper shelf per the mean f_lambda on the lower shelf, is 0.97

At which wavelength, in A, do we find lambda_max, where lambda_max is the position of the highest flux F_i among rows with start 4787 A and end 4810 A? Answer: 4801.56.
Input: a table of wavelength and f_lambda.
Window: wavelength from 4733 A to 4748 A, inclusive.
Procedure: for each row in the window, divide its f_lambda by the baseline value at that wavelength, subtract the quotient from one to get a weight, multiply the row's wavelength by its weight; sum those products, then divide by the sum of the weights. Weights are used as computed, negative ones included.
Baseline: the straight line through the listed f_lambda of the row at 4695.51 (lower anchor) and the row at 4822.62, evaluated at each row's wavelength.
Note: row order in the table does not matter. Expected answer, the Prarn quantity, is 4742.3 A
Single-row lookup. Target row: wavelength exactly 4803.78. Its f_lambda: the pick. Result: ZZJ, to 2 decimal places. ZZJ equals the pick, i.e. 69.46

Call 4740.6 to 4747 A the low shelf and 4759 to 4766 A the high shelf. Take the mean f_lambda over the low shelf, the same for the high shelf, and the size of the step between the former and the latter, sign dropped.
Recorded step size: 3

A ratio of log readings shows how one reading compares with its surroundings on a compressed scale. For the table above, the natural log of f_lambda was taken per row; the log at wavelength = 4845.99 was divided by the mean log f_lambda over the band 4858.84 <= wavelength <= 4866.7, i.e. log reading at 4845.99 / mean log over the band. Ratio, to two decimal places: 1.02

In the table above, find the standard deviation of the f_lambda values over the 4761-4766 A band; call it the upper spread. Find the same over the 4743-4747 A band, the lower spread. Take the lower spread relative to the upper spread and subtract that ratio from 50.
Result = 45.4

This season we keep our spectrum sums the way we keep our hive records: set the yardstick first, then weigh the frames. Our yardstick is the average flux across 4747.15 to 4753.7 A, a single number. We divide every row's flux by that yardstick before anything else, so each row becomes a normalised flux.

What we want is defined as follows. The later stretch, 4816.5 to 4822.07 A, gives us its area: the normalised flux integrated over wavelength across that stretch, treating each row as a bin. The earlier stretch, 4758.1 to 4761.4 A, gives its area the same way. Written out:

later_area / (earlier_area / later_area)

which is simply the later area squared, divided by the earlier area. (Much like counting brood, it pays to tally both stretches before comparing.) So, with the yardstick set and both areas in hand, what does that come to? 11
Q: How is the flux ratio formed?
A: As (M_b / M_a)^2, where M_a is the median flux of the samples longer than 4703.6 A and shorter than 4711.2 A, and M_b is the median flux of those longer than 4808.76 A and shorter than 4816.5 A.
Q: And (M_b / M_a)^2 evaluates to 1.31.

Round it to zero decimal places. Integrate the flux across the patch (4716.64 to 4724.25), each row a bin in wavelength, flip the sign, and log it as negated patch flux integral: -481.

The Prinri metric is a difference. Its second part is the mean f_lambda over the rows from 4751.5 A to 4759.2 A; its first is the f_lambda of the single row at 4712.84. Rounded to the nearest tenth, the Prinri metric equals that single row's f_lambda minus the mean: 1.7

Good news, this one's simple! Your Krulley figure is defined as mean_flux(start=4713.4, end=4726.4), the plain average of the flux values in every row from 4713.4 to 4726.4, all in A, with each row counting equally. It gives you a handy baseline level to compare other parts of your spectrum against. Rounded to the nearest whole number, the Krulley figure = 62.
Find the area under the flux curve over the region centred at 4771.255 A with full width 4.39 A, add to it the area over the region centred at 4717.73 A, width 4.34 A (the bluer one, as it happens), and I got 522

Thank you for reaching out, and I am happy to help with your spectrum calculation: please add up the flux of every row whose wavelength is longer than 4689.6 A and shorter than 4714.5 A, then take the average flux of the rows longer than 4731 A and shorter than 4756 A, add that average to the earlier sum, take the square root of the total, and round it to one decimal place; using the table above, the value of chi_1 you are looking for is 36.8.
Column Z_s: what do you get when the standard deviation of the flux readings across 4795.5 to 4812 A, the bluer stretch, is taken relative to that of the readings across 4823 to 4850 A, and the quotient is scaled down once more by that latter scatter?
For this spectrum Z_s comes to 0.36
